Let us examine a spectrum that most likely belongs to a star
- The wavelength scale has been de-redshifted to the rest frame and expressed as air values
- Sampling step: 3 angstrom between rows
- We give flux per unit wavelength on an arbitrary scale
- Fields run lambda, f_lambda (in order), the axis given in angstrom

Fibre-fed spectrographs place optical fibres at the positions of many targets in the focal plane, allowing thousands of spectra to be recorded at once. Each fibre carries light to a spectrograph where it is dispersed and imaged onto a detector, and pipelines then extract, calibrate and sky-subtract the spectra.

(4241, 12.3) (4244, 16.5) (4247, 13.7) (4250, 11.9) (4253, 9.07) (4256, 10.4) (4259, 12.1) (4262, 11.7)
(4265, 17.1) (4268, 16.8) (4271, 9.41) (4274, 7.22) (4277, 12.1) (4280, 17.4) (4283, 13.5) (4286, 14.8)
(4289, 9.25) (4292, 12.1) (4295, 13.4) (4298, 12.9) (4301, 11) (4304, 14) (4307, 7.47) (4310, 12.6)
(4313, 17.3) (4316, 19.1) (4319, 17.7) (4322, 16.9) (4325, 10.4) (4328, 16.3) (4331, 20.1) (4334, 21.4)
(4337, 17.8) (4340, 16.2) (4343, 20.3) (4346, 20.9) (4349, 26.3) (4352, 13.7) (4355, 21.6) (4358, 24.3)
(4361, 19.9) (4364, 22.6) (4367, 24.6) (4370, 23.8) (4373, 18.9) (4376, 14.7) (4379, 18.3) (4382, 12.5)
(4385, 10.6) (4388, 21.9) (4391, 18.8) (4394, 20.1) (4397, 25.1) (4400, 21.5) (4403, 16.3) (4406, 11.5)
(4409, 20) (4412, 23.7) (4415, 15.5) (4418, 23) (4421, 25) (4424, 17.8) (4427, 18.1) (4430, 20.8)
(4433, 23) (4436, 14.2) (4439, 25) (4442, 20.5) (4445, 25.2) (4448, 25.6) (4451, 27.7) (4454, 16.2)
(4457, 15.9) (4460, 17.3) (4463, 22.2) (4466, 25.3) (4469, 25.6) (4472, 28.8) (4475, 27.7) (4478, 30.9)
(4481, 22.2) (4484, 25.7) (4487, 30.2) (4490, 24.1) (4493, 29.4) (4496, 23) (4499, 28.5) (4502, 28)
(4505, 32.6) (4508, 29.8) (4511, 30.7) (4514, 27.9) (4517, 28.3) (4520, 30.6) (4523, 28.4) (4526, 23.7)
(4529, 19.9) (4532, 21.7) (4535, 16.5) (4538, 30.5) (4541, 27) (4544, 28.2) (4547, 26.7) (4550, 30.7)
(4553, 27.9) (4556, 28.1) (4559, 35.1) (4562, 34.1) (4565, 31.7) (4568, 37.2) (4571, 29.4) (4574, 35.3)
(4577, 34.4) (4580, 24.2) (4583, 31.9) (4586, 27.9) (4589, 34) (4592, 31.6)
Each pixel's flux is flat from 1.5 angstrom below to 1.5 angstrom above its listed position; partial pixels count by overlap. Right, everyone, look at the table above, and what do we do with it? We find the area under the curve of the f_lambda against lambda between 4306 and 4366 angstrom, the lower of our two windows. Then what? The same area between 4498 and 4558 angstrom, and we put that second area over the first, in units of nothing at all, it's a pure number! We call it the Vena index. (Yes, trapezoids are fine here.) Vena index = 1.50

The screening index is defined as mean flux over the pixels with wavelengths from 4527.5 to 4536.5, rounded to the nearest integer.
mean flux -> 19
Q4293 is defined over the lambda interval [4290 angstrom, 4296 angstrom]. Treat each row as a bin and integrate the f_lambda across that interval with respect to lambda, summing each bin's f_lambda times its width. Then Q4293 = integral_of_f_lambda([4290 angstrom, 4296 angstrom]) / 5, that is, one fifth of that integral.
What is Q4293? 15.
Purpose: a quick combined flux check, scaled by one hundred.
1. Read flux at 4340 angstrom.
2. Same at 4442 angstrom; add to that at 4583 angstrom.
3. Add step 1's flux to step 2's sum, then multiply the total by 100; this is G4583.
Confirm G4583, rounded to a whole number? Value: 6860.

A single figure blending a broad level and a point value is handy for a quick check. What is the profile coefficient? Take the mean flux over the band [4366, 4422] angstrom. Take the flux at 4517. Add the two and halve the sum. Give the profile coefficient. 24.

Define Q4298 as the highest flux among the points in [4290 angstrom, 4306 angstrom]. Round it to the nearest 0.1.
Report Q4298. 14.0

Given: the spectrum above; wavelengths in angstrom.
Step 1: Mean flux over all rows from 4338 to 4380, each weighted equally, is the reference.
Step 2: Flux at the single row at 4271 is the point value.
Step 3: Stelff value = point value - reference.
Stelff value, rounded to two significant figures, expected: -11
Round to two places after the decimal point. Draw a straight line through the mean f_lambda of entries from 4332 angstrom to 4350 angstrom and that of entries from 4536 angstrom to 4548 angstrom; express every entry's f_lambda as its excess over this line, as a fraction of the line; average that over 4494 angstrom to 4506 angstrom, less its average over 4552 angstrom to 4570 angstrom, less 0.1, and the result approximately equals -0.17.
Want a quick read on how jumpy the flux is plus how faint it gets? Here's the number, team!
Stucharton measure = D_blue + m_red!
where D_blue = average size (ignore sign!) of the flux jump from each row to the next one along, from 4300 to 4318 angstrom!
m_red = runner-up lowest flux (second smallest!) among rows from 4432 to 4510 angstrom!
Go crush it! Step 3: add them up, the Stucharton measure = 20.1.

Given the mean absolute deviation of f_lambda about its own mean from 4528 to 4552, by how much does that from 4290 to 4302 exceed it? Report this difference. -3.5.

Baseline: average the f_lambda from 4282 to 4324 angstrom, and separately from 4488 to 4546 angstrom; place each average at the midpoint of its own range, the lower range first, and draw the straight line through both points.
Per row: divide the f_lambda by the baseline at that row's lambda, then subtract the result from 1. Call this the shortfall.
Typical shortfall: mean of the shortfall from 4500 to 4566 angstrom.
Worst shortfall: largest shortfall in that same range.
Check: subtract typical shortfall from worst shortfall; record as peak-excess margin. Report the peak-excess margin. 0.42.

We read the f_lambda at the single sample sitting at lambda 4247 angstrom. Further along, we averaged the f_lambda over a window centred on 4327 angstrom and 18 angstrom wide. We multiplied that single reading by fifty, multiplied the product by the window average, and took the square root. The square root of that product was 108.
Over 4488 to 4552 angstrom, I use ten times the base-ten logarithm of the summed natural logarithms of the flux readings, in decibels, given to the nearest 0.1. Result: 18.4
